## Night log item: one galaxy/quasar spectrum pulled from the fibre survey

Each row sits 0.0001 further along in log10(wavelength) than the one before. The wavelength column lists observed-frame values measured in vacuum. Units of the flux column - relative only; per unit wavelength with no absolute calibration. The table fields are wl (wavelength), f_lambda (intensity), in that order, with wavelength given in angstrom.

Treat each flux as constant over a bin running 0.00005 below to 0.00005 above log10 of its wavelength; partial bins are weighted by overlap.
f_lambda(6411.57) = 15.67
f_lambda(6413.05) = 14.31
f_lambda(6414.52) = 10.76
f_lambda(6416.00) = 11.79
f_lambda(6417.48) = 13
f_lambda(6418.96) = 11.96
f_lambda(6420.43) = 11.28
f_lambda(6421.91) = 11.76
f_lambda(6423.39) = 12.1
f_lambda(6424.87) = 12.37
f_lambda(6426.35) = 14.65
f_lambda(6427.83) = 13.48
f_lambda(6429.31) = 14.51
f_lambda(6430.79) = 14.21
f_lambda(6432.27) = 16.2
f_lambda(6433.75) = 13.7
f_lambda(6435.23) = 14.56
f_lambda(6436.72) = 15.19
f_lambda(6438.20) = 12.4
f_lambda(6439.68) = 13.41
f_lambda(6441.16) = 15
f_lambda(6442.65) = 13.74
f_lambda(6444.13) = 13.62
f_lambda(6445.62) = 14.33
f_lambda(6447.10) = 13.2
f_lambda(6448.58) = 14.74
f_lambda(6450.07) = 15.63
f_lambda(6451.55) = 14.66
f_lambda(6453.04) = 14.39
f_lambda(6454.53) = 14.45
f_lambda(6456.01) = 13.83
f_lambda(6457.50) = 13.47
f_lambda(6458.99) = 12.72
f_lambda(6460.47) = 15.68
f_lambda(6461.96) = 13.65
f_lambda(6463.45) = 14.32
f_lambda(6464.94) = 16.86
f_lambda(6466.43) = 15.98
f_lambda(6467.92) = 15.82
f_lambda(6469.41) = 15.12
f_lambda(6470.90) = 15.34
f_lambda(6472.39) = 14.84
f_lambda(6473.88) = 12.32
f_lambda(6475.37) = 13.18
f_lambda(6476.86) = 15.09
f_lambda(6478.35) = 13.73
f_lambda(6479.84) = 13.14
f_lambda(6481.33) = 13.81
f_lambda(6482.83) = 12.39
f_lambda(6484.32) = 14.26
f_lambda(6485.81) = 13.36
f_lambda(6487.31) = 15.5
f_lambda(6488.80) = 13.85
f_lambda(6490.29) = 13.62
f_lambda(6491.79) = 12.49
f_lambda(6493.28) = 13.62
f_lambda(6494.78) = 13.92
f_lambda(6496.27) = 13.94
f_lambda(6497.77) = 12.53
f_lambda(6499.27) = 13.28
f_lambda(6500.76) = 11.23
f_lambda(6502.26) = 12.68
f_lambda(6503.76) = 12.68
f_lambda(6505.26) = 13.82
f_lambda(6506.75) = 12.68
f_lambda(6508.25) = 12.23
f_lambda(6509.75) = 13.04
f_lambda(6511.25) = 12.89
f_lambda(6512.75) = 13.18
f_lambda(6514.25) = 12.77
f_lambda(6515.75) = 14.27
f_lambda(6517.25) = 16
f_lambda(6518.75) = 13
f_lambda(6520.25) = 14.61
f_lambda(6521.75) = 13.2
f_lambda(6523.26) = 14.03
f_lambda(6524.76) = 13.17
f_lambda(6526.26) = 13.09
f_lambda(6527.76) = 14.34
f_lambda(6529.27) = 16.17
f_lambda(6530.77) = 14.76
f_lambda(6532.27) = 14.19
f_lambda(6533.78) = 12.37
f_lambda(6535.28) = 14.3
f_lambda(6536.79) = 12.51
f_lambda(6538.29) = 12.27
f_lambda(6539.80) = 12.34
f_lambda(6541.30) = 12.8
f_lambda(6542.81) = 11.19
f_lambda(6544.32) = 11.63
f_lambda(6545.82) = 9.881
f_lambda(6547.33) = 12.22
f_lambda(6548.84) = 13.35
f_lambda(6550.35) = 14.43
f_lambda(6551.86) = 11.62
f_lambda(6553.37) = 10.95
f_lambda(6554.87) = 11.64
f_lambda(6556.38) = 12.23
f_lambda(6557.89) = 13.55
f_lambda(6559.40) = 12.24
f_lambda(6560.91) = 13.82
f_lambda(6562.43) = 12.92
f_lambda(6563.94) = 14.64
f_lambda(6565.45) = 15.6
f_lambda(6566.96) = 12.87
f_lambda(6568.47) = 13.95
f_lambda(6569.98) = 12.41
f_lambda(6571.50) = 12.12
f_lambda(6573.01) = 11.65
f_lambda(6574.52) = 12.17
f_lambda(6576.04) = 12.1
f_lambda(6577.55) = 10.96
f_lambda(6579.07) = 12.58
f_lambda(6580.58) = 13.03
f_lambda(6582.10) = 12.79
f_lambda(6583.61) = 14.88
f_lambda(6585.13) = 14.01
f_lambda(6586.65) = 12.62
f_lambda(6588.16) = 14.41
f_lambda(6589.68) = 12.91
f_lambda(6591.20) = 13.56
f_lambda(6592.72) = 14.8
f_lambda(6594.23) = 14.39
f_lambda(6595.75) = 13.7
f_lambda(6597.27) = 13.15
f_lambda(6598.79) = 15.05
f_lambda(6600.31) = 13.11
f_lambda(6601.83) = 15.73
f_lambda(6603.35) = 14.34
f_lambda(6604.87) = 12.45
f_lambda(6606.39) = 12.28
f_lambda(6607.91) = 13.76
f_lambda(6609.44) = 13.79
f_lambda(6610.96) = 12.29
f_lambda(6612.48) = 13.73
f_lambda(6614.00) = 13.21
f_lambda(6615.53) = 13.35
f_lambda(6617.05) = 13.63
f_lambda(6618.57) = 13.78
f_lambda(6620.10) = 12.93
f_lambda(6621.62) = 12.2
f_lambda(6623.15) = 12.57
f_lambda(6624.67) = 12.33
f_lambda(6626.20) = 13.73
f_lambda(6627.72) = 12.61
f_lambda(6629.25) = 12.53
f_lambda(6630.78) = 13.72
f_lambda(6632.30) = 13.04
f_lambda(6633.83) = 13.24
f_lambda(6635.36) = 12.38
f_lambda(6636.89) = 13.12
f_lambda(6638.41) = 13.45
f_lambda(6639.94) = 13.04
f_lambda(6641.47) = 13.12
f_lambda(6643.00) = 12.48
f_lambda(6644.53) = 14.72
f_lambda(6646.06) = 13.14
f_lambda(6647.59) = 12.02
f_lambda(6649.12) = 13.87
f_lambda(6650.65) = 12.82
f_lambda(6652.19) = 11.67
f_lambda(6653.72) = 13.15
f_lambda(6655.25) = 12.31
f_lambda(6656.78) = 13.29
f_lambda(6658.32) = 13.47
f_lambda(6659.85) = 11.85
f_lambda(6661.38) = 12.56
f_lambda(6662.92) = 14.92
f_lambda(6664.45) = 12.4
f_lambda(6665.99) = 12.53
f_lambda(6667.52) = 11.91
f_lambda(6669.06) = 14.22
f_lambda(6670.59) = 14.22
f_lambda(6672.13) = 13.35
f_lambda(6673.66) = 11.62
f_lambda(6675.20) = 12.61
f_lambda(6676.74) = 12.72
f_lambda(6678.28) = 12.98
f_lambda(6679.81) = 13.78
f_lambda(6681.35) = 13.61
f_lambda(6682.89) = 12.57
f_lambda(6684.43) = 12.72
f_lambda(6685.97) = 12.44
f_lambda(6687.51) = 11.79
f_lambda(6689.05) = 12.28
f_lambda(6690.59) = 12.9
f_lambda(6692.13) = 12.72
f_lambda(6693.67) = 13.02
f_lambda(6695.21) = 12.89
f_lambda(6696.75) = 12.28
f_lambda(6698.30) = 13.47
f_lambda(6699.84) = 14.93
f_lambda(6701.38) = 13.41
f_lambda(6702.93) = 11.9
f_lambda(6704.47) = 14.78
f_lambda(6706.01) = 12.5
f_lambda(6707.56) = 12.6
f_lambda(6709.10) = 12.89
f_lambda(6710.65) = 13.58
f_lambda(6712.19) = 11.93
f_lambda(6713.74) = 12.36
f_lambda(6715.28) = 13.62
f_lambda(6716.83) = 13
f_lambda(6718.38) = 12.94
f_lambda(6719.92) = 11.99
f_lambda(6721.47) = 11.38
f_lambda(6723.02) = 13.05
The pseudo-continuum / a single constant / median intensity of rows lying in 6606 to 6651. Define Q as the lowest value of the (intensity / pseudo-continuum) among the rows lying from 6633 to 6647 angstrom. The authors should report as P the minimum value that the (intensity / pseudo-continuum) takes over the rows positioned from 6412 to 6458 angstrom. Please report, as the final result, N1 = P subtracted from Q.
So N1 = 0.123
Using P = 0.820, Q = 0.944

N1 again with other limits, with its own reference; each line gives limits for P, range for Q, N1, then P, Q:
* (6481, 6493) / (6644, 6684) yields -0.059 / 0.944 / 0.886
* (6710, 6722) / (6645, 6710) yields 0.018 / 0.867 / 0.886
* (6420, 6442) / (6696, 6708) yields 0.047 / 0.860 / 0.907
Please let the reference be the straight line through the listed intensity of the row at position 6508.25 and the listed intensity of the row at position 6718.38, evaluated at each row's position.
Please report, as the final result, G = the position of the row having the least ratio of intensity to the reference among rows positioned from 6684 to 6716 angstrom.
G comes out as 6687.51 angstrom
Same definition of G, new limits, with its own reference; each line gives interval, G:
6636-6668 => 6652.19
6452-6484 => 6473.88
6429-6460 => 6438.20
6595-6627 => 6621.62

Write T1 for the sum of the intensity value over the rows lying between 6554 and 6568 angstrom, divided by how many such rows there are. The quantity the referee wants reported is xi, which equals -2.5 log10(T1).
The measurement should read -2.81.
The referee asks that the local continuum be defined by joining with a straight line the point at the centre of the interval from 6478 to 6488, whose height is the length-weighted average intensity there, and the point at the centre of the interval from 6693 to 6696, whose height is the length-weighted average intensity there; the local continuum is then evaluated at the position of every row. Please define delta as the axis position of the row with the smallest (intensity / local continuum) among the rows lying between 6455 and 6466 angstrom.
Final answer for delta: 6458.99 angstrom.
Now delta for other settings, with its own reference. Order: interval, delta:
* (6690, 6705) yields 6702.93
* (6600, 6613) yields 6606.39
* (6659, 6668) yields 6659.85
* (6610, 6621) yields 6610.96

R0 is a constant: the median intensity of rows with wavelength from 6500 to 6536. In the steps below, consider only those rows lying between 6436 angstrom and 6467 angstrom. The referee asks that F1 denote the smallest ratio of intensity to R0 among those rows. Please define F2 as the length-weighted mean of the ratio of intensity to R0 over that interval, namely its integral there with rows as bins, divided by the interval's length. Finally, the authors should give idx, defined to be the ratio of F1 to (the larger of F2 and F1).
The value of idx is 0.865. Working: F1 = 0.941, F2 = 1.09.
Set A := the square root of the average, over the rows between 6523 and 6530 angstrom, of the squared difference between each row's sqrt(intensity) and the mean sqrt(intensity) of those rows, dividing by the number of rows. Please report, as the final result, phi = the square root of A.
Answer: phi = 0.38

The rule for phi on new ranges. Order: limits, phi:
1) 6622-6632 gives 0.28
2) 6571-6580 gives 0.27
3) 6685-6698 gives 0.24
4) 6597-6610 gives 0.38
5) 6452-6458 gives 0.23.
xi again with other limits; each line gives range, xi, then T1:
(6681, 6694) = -2.76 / 12.7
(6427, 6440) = -2.88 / 14.2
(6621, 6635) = -2.78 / 12.9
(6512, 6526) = -2.85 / 13.8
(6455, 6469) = -2.92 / 14.7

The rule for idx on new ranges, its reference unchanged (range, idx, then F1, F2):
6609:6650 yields 0.917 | 0.912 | 0.99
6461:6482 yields 0.848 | 0.935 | 1.10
